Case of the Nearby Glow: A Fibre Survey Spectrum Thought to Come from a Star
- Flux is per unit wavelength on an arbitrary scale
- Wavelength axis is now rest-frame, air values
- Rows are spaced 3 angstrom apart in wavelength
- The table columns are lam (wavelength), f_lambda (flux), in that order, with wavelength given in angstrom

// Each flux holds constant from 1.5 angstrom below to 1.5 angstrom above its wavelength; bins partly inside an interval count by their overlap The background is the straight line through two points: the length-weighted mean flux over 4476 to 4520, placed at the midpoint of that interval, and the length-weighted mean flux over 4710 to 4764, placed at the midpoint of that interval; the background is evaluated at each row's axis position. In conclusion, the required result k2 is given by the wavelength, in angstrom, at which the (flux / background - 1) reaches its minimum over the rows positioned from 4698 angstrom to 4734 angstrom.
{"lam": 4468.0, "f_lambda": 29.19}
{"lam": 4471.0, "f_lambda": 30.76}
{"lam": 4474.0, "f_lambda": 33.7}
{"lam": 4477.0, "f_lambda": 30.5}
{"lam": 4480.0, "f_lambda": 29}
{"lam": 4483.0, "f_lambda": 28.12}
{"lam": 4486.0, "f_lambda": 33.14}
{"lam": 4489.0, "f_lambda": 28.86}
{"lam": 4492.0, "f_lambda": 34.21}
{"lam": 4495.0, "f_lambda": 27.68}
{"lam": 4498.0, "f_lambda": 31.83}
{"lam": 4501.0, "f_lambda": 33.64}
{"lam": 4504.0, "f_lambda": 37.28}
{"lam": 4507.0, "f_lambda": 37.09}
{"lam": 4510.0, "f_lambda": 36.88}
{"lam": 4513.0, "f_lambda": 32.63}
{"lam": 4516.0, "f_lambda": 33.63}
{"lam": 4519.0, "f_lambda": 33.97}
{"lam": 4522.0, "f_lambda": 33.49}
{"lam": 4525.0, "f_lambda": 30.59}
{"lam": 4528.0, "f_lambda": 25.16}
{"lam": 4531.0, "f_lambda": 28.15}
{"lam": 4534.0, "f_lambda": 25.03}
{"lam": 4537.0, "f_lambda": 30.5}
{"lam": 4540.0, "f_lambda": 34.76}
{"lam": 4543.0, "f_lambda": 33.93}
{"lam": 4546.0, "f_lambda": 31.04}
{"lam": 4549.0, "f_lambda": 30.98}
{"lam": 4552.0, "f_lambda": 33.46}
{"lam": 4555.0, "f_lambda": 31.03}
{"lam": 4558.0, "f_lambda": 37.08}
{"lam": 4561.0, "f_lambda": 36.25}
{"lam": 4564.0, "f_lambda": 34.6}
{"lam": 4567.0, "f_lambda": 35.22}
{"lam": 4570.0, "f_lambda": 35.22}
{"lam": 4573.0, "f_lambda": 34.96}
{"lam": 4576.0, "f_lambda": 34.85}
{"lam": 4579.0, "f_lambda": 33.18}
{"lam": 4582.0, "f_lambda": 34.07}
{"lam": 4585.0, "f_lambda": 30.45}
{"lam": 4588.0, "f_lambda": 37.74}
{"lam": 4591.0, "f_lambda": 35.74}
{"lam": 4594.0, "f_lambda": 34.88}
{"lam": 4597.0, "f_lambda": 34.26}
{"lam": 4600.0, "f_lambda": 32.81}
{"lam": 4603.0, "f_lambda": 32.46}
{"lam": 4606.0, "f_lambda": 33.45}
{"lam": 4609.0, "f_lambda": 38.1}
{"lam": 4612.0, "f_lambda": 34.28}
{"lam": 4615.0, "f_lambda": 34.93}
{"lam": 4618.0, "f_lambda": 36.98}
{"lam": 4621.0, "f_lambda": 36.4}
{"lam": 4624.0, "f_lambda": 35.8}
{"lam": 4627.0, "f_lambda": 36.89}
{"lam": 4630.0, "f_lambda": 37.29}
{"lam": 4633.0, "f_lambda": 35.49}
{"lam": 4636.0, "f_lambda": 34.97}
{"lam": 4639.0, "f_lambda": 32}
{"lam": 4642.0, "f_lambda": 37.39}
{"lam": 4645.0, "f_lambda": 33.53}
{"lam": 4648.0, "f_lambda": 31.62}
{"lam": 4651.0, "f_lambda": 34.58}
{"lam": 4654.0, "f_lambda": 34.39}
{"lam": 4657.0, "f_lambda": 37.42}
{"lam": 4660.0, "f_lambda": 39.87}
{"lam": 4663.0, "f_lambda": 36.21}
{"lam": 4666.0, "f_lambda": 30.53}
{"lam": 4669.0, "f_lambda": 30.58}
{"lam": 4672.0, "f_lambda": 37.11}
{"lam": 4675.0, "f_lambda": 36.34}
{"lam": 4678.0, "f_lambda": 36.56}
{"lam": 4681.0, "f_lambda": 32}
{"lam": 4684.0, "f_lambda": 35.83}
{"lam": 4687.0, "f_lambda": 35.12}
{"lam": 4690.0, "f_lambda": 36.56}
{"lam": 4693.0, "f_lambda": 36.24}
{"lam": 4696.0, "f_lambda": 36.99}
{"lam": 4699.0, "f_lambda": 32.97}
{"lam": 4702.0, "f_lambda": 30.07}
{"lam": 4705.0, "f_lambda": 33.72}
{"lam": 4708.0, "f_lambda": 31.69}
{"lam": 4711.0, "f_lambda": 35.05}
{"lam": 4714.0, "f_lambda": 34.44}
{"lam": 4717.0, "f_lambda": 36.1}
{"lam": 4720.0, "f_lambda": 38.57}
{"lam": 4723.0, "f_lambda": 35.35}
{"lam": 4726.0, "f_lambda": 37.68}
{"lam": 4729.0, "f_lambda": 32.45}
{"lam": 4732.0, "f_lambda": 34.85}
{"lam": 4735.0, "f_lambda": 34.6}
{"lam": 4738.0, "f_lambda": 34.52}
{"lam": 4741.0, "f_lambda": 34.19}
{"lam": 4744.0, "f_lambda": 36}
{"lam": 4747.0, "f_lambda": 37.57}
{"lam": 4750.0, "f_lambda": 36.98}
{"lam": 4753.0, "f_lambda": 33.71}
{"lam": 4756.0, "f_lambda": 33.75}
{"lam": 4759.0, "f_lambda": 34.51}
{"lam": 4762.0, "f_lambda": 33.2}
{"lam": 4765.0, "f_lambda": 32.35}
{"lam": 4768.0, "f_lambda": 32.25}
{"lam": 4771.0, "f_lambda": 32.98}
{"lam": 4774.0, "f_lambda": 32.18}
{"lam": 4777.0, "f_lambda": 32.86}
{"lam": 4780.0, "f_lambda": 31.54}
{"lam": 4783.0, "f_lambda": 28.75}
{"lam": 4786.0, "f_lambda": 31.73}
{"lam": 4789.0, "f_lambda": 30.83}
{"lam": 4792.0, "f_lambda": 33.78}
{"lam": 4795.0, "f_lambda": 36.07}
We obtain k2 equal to 4702.0 angstrom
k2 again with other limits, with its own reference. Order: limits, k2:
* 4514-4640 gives 4534.0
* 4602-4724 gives 4702.0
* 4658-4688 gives 4666.0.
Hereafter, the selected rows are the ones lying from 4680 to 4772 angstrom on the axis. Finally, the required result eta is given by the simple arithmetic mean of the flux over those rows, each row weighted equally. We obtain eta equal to 34.6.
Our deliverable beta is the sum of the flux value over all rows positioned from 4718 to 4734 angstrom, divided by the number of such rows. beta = 35.8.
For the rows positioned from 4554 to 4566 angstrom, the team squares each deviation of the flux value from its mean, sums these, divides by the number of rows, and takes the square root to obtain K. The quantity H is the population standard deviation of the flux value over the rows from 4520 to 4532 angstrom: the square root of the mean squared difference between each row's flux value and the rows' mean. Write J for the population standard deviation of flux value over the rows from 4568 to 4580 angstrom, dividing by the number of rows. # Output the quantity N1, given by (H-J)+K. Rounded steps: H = 3.1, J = 0.8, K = 2.3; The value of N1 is 4.6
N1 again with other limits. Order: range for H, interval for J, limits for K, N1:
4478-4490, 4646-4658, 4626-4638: 0.9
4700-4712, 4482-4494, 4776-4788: 0.8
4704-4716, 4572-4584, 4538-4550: 2.2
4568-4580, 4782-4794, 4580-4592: 1.7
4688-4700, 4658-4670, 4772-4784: -0.8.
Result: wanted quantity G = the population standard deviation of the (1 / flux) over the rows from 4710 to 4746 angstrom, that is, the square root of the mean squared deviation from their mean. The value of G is 0.0012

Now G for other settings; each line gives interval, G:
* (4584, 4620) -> 0.0018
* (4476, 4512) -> 0.0033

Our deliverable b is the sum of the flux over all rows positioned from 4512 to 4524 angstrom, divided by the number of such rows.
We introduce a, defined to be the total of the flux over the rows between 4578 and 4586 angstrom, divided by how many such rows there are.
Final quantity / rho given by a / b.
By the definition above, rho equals 0.97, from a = 33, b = 33.4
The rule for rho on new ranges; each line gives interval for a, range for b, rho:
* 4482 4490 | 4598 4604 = 0.92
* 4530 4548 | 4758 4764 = 0.90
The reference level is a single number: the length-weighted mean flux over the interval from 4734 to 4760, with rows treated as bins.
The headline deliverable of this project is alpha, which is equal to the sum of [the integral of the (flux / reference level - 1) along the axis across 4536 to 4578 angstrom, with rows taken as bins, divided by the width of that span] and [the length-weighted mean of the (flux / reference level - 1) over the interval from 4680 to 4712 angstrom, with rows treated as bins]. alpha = -0.06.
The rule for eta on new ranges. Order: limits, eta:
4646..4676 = 34.9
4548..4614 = 34.3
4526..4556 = 30.4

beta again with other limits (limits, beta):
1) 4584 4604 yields 34.0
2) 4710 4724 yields 35.9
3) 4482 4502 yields 31.1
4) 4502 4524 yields 35.0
